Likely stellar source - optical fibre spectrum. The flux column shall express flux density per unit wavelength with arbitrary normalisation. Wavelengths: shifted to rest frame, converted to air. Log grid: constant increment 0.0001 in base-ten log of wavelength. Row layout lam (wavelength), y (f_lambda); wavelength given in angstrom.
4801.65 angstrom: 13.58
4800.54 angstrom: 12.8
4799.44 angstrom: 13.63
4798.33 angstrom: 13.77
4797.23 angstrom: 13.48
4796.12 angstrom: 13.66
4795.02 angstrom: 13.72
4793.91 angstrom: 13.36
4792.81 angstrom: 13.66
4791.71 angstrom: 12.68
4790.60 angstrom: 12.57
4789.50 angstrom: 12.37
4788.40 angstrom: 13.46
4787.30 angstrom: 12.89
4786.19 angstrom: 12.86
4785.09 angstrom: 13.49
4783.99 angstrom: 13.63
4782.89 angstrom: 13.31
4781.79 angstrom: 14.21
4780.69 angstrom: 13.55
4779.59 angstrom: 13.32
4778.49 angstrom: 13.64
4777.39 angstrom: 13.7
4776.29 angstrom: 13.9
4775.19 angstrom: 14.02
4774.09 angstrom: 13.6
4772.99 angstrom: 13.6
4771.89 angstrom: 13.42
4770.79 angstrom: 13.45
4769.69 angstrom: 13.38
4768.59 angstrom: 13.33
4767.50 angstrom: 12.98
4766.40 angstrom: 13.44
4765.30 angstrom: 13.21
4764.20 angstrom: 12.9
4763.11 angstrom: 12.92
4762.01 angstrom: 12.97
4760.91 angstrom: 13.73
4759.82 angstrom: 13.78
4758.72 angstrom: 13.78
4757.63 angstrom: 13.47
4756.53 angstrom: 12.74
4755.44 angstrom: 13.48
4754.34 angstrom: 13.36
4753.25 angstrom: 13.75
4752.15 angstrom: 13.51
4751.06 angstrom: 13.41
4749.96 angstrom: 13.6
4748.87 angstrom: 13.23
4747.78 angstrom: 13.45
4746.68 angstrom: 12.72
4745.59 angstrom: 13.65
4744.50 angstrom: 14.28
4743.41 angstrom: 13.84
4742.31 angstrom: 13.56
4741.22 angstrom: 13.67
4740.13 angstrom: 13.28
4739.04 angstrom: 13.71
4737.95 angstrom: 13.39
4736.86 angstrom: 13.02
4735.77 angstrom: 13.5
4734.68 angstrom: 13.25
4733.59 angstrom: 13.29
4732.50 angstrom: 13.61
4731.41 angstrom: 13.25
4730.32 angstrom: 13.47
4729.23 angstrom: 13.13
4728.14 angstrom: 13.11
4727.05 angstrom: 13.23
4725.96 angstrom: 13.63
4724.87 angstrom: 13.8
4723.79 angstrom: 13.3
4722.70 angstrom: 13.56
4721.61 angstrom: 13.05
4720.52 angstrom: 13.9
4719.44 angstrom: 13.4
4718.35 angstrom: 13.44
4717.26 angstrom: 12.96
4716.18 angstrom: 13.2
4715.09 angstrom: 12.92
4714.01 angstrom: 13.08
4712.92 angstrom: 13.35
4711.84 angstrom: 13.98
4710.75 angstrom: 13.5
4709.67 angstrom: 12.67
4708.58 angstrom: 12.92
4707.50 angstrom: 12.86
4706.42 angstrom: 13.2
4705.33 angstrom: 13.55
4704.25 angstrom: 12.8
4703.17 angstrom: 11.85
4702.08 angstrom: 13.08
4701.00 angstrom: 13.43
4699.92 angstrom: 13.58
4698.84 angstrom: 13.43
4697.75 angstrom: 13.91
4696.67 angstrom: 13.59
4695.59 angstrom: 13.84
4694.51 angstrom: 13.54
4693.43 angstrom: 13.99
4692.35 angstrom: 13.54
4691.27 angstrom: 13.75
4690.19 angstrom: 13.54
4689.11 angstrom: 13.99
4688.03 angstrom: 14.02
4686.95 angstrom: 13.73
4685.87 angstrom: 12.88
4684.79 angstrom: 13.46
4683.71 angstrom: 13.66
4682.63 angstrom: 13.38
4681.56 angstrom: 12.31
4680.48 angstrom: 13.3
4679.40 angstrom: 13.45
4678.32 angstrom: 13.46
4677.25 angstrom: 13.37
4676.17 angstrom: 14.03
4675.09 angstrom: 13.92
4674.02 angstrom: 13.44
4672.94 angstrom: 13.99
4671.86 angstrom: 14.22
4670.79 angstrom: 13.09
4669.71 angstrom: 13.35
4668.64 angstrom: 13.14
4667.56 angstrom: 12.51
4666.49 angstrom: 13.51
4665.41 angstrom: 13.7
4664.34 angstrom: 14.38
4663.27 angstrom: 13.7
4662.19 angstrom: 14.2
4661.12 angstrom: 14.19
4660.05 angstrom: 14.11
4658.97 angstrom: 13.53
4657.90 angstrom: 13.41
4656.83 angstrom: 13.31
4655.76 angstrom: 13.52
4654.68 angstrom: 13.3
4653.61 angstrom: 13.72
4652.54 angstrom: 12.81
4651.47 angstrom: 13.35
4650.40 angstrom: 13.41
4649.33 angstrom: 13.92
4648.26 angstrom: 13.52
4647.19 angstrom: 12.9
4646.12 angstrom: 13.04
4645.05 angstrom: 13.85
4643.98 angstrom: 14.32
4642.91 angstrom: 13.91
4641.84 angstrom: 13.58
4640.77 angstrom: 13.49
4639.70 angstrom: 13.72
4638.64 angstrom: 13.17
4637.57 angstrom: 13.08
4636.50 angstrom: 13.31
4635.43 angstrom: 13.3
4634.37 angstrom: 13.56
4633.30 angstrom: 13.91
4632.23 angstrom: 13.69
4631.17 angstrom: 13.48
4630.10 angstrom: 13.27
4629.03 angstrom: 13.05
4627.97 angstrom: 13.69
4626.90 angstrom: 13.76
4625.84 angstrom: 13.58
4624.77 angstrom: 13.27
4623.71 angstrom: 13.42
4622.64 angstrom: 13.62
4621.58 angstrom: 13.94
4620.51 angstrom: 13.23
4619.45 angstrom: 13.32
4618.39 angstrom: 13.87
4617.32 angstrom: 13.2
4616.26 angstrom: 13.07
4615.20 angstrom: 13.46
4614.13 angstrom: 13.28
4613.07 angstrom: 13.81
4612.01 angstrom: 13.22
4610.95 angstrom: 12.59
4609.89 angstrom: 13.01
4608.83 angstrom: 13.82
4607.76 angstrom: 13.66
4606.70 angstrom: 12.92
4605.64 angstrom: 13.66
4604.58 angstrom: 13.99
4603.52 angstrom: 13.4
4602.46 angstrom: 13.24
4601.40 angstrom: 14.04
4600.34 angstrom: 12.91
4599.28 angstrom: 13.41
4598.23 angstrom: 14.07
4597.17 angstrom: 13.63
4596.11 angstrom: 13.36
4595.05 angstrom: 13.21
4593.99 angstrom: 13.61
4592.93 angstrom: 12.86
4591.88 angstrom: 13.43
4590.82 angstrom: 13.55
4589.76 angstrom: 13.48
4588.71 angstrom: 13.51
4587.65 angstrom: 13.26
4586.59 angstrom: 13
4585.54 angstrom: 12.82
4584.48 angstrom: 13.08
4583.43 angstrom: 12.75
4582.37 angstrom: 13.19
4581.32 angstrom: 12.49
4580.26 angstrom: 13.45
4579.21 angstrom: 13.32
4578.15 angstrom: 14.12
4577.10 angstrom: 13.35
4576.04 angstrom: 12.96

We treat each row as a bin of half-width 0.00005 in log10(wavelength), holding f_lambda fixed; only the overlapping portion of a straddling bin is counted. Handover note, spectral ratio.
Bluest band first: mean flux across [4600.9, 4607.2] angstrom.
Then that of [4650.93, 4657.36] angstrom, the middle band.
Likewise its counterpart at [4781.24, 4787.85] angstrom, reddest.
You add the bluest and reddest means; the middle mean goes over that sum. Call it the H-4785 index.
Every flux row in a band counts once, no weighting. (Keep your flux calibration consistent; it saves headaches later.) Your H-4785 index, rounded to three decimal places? 0.495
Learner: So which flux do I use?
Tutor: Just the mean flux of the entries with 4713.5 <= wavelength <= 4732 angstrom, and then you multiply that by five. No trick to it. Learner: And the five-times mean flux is 66.6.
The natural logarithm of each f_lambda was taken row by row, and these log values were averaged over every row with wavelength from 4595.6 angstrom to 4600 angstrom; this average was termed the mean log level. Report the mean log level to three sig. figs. 2.61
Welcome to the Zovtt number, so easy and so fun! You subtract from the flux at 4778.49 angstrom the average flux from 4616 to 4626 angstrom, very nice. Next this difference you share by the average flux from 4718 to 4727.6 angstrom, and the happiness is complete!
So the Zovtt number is 0.01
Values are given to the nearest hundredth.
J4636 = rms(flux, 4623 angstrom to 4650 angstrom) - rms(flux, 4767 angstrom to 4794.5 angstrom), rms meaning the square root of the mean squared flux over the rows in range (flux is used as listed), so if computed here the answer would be 0.13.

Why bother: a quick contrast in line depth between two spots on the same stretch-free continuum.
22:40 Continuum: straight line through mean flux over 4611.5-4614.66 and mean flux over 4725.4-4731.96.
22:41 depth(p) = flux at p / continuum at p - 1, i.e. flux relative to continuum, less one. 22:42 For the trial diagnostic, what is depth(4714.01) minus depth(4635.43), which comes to -0.01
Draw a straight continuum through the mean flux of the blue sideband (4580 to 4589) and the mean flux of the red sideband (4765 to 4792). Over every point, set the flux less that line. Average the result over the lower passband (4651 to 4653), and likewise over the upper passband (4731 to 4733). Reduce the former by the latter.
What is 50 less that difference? 50.2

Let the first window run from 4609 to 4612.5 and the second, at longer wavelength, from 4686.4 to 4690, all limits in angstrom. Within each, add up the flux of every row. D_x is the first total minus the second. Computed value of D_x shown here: -2.9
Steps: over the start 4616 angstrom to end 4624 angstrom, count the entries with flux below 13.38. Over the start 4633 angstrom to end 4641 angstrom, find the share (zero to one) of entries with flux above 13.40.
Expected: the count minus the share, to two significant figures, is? 3.5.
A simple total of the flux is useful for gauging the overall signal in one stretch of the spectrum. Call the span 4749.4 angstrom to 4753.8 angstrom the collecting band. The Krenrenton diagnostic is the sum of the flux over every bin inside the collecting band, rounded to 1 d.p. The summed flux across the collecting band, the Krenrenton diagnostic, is 54.3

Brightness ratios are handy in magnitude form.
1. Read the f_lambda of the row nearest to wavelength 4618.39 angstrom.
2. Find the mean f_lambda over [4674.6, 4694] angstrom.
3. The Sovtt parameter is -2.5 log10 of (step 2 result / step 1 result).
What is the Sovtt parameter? 0.026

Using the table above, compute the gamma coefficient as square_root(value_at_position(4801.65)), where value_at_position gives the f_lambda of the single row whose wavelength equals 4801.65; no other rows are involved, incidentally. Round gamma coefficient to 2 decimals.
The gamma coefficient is 3.69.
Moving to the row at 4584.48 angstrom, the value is 3.62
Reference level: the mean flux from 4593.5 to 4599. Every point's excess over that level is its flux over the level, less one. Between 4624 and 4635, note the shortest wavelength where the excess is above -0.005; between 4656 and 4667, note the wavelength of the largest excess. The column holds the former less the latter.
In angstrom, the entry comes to -38.5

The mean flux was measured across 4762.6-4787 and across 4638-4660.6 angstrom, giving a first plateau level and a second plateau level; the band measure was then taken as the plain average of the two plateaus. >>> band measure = 13.5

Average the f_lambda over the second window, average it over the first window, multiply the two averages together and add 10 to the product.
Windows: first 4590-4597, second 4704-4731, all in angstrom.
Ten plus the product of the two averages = 187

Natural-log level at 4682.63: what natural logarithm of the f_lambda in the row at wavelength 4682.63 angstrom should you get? 2.59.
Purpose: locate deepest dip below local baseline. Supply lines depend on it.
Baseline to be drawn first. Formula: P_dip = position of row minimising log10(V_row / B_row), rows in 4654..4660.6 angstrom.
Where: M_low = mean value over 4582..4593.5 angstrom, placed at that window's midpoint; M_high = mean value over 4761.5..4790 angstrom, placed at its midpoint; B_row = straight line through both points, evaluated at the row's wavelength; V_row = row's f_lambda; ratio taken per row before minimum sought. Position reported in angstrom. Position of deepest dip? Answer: 4654.68 angstrom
